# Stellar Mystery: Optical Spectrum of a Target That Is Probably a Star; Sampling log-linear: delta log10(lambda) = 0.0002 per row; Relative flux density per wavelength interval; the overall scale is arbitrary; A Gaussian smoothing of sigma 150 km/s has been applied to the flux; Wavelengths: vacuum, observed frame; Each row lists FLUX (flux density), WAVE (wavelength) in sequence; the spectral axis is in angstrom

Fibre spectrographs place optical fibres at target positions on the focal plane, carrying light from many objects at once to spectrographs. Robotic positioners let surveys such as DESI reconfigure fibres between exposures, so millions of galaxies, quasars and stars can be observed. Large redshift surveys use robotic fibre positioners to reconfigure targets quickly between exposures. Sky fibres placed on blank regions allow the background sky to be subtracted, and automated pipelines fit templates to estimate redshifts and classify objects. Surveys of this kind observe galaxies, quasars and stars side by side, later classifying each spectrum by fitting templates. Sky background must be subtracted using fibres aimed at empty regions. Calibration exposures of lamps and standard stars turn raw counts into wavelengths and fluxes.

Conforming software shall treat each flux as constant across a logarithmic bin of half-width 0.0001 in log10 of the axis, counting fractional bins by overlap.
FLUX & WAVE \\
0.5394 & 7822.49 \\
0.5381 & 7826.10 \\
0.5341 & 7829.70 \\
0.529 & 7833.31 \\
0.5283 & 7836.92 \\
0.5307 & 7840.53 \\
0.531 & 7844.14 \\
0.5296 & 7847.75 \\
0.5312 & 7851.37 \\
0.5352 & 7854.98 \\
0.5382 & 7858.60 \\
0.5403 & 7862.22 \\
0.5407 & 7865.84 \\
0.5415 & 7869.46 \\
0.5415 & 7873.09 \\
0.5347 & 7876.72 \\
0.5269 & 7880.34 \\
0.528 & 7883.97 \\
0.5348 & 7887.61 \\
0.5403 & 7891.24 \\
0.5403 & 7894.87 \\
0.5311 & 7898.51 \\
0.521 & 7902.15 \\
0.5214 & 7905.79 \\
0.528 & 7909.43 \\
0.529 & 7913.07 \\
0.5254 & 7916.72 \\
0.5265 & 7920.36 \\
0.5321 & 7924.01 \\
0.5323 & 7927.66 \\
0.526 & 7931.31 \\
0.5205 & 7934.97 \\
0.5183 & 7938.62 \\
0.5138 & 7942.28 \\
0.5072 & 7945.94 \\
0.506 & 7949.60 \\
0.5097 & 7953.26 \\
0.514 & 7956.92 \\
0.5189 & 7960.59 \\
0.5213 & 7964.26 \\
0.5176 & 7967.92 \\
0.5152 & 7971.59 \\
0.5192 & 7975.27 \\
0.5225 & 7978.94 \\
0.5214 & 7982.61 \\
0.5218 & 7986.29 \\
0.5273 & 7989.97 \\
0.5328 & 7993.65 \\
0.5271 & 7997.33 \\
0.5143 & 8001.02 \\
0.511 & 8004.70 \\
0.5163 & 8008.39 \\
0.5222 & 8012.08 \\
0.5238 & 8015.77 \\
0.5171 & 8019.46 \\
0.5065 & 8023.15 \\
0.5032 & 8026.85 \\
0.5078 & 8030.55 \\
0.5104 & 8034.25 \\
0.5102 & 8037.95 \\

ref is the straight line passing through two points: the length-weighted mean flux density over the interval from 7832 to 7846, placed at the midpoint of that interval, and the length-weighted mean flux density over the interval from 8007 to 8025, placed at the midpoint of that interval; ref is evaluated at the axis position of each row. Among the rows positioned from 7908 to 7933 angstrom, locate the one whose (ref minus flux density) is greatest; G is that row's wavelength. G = 7916.72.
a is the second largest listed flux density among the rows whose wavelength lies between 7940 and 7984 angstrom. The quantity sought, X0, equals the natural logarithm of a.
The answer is -0.651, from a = 0.5214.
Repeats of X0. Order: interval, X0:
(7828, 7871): -0.615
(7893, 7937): -0.631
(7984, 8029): -0.640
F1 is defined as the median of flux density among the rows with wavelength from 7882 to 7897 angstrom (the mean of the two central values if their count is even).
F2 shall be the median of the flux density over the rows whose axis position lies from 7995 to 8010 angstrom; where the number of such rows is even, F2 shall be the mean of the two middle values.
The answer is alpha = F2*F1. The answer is 0.277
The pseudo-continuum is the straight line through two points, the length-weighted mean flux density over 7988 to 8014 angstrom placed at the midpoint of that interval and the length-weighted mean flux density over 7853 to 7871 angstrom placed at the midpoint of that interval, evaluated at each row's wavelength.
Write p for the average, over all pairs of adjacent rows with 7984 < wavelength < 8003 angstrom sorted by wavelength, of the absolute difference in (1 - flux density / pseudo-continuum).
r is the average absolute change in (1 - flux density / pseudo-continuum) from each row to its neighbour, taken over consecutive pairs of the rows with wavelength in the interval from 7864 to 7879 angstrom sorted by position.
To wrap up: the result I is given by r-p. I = -0.009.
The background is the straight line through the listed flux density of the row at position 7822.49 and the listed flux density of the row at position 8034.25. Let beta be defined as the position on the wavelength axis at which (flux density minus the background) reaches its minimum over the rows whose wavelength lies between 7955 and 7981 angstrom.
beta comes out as 7956.92 angstrom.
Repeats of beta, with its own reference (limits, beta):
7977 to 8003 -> 8001.02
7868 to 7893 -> 7880.34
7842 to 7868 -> 7847.75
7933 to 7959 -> 7949.60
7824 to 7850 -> 7836.92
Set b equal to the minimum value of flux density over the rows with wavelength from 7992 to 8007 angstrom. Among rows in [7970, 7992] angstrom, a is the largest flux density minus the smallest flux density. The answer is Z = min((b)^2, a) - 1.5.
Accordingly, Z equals -1.49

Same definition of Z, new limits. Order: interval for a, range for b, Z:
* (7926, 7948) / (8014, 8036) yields -1.47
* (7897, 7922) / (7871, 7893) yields -1.49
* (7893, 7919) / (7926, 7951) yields -1.48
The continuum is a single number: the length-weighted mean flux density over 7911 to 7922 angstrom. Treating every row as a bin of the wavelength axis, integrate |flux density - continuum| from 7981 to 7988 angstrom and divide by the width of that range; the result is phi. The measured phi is 0.0056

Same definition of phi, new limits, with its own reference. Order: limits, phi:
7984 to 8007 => 0.0068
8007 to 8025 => 0.0100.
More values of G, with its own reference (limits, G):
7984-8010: 8004.70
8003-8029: 8026.85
